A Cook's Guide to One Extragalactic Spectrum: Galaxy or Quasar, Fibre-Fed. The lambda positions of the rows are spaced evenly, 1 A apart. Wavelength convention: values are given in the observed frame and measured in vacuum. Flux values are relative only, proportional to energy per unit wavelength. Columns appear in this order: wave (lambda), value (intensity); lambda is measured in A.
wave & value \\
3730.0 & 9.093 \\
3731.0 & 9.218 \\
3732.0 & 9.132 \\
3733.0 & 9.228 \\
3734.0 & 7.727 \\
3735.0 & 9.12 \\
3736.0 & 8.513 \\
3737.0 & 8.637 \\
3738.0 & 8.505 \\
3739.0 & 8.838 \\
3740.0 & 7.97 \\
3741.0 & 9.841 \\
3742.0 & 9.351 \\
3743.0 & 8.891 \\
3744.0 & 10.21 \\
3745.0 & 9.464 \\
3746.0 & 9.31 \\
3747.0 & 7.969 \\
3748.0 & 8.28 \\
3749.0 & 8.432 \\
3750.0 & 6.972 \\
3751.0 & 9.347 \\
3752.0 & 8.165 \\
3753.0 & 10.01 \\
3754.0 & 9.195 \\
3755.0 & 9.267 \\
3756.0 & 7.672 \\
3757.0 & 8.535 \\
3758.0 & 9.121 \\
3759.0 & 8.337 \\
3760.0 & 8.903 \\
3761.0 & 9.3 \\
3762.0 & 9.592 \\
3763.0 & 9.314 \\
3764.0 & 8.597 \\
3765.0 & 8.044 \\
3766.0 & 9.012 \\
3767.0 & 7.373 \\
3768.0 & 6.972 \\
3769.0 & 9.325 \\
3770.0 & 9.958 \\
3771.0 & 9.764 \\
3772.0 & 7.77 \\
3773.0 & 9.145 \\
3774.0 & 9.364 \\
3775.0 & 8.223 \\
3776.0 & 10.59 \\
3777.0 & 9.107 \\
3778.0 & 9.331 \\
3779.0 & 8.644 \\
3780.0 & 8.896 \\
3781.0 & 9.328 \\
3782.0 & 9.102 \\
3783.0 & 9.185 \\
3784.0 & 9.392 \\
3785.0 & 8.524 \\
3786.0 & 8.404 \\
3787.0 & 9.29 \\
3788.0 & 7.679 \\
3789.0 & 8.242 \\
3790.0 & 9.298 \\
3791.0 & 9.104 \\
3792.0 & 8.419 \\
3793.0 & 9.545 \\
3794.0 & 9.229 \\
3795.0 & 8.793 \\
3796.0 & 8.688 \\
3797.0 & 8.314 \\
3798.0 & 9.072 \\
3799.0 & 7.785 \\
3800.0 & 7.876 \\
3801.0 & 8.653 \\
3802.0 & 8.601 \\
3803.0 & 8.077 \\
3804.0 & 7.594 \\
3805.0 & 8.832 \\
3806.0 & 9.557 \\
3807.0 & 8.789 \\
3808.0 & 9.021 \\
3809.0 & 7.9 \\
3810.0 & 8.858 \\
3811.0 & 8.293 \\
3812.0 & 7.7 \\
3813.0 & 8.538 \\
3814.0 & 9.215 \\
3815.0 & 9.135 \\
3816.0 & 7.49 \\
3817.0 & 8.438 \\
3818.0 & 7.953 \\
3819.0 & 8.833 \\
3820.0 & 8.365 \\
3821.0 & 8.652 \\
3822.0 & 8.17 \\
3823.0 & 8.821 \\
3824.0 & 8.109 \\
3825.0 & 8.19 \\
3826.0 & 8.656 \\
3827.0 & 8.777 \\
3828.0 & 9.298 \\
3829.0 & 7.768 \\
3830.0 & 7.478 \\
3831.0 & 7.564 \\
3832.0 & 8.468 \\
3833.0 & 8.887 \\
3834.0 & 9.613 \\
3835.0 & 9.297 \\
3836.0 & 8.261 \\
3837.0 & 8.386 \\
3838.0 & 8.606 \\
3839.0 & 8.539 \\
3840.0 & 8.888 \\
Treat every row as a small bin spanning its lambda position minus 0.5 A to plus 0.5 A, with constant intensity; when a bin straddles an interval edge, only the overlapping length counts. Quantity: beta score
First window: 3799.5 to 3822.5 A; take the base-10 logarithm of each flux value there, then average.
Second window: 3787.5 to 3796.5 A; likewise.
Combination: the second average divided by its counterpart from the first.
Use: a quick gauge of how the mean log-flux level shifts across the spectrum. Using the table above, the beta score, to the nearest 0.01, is 1.02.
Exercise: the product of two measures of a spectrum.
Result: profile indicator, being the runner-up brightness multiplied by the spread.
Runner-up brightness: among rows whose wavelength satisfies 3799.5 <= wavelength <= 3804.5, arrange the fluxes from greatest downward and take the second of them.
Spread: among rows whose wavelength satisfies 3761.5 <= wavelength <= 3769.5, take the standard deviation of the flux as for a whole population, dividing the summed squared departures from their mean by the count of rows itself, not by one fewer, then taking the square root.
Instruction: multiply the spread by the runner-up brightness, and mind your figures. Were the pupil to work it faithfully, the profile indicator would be 7.8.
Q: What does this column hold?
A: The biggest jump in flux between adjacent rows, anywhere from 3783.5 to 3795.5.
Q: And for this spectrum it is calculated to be 1.6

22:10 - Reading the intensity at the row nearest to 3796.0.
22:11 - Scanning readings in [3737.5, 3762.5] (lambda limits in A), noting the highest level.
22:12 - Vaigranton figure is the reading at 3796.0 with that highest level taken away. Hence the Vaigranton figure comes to -1.5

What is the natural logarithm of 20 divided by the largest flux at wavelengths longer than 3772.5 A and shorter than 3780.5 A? 0.64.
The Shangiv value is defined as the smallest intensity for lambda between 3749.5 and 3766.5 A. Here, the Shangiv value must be 6.972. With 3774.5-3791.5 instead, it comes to 7.679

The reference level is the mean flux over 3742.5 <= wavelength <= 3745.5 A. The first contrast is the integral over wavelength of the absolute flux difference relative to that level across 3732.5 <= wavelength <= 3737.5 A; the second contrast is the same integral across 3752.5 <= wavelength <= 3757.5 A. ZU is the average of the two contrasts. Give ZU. 4.14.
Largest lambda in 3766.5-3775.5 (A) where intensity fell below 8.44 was 3775.0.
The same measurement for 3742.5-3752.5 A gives 3752.0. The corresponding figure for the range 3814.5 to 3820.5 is 3820.0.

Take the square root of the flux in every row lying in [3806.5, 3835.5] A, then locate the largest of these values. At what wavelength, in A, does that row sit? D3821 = 3834.0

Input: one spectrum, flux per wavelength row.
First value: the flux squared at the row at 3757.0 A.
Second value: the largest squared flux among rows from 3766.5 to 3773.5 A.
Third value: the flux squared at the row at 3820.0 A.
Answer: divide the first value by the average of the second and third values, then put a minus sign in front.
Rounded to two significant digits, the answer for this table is -0.86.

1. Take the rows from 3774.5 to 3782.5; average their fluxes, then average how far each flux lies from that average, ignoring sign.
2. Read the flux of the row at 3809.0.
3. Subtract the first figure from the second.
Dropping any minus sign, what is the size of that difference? 7.45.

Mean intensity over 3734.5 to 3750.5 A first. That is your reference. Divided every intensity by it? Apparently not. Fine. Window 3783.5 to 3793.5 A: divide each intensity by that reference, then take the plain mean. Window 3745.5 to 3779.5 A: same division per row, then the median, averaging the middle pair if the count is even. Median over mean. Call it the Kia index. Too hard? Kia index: 1.03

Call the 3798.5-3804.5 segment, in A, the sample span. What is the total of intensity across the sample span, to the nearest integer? 49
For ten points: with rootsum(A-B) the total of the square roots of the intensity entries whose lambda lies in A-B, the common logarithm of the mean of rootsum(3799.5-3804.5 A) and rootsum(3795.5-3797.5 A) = 1.00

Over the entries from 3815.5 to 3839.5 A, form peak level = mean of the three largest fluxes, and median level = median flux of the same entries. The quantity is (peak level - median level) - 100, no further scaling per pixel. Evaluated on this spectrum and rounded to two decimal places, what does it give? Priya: -99.05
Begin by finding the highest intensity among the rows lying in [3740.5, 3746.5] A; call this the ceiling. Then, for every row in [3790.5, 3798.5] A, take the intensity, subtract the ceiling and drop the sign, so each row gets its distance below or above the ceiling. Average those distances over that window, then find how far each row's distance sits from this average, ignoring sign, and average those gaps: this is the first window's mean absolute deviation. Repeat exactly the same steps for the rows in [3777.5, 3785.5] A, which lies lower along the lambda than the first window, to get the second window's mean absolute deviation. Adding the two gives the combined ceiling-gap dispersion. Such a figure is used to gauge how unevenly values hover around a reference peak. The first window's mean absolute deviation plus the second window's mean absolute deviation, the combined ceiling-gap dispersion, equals 0.61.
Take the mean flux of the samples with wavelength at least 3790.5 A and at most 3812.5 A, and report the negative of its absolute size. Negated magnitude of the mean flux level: -8.58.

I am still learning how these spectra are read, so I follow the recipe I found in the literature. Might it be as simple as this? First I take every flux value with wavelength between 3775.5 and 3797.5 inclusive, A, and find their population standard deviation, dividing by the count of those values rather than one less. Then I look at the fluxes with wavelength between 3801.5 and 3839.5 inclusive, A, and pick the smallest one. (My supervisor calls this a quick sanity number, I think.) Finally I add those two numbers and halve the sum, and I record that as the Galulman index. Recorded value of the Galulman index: 4.03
